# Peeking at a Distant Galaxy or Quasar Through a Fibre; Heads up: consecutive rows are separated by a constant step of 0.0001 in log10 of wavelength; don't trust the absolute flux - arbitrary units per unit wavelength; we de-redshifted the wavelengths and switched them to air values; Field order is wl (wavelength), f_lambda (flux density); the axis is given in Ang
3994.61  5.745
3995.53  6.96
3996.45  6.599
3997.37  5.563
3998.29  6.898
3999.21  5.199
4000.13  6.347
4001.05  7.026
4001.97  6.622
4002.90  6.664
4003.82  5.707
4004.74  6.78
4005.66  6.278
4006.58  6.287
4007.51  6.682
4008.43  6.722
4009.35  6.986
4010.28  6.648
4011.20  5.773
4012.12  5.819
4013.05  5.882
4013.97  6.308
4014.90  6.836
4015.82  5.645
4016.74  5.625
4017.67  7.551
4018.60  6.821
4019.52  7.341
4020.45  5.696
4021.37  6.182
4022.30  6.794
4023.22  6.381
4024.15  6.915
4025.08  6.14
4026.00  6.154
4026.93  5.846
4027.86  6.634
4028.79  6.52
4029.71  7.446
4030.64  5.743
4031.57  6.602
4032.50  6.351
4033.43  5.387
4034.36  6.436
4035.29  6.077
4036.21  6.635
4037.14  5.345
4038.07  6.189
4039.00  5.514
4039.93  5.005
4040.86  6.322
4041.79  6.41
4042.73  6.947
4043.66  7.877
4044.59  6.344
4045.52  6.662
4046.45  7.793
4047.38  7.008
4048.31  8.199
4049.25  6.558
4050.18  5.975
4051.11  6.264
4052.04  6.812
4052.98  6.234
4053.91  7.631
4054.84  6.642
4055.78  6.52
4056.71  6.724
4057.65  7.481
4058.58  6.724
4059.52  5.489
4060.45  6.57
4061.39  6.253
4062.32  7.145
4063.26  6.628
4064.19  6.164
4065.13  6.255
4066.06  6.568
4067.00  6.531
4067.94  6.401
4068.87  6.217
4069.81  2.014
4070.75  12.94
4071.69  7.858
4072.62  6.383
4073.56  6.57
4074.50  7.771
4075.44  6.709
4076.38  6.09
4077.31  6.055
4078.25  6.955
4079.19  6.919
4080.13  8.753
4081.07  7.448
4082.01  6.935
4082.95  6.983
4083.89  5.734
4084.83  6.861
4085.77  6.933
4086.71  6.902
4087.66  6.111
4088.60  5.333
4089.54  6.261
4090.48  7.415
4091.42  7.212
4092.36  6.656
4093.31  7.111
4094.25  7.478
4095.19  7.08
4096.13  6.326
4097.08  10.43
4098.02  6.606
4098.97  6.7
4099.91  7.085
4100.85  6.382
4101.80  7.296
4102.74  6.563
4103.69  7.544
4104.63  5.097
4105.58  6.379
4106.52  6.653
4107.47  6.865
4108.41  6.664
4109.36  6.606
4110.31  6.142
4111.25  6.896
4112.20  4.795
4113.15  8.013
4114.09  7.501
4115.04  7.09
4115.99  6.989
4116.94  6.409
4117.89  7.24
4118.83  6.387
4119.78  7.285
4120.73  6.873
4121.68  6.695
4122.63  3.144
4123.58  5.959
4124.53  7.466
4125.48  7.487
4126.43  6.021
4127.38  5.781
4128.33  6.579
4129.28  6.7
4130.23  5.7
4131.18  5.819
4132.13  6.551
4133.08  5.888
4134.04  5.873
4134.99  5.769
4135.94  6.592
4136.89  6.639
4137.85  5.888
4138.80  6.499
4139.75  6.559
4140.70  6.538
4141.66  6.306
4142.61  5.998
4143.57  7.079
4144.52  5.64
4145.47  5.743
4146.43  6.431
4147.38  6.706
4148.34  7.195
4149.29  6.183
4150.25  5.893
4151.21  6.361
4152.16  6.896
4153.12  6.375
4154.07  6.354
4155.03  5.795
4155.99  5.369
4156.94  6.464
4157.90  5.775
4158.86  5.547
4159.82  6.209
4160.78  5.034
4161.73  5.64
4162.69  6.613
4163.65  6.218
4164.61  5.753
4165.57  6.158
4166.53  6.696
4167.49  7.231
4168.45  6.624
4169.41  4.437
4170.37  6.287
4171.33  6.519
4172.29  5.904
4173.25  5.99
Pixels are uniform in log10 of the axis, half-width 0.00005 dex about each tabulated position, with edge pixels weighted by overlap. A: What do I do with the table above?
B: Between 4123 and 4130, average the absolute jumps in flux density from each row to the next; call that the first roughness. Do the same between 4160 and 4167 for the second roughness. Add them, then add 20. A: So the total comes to 21.3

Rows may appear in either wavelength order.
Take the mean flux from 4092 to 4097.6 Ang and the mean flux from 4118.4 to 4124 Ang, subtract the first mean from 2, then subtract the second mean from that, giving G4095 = -11.57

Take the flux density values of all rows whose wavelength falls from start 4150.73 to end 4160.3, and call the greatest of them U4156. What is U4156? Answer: 6.896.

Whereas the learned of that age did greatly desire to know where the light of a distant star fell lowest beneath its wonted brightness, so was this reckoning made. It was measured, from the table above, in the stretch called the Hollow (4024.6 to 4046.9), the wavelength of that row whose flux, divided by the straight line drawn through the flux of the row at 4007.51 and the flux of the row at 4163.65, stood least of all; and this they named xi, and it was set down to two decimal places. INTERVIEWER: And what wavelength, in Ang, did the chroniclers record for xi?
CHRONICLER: 4039.93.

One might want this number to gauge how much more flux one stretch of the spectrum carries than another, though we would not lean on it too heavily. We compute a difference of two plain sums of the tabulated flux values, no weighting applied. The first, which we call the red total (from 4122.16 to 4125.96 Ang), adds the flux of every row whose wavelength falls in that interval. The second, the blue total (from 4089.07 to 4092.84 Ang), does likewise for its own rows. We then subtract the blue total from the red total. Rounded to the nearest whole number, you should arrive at -3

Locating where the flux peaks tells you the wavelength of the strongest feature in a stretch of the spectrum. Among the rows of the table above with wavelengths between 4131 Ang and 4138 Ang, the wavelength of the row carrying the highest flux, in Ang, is 4136.89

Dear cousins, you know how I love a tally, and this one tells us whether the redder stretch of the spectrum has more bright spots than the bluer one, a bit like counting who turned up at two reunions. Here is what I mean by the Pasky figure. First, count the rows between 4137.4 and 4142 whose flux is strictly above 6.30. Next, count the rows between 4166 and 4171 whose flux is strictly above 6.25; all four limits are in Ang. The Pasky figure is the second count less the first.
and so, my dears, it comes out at 0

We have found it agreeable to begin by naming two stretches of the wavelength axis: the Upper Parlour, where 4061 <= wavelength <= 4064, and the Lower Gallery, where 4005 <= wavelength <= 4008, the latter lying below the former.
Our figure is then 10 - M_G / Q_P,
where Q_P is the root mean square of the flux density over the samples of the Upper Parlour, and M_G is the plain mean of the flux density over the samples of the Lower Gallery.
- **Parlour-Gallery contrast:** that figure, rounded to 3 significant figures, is 9.04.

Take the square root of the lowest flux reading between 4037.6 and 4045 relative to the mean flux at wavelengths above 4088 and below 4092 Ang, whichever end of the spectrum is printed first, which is 0.87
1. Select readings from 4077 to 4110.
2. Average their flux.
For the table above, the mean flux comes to 6.9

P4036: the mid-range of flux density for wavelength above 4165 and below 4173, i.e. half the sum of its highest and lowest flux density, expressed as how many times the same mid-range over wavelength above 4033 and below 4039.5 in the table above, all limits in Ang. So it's 0.97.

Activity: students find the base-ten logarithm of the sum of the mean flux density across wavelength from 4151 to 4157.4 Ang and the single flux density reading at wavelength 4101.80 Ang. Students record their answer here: 1.13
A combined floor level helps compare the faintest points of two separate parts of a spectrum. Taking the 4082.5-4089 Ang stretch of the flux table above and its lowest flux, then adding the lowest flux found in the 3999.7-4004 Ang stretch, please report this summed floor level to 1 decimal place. 11.0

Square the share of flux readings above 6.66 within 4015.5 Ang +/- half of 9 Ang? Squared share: 0.16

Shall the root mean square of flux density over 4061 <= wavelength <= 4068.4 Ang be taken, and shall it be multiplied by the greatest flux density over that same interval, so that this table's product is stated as 46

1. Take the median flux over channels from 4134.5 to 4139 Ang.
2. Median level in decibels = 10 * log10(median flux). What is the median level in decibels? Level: 8.13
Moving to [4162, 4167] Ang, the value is 7.94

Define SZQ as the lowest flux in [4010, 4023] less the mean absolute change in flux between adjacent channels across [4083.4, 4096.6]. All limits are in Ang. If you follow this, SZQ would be 5.0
